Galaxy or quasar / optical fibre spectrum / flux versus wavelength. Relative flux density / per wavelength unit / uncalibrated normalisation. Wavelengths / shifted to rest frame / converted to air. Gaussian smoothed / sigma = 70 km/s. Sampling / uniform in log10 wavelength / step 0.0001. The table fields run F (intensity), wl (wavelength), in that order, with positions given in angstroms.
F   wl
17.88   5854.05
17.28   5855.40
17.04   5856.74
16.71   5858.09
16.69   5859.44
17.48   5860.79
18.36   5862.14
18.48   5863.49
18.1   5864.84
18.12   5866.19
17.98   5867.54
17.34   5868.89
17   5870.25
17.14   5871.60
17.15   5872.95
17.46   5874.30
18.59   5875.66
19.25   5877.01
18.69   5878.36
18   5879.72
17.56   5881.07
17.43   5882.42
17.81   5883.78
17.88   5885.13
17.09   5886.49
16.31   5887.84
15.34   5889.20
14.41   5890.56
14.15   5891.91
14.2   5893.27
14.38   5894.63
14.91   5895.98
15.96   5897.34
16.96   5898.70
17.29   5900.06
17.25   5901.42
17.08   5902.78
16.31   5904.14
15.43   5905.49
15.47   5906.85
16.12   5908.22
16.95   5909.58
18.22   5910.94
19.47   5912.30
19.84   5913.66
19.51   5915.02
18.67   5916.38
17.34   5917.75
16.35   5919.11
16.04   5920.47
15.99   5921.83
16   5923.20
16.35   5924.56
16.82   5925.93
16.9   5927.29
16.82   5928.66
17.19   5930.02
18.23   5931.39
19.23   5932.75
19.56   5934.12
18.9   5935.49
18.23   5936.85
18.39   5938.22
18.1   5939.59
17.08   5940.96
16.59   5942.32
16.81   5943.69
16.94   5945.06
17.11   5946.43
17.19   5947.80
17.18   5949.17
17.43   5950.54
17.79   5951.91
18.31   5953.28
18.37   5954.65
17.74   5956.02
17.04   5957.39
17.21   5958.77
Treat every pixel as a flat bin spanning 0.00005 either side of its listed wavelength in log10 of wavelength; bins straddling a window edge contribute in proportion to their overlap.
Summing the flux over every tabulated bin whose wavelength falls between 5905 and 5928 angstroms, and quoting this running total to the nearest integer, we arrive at 291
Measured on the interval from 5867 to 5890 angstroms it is 298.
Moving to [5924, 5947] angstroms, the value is 299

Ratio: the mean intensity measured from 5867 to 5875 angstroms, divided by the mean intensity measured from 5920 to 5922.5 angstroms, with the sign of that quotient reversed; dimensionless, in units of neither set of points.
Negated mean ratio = -1.08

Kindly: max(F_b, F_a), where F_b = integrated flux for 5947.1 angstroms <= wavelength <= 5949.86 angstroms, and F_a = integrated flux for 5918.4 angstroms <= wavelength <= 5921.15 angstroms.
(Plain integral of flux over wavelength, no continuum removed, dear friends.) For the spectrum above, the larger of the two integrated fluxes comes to 47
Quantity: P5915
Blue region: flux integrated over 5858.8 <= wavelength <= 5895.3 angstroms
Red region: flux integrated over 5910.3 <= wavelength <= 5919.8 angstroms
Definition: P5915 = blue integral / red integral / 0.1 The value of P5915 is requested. 36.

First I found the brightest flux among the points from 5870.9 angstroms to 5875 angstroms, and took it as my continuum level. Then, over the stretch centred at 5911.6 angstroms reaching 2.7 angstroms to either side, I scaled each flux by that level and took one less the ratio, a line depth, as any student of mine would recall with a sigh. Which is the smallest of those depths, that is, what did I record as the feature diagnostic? -0.14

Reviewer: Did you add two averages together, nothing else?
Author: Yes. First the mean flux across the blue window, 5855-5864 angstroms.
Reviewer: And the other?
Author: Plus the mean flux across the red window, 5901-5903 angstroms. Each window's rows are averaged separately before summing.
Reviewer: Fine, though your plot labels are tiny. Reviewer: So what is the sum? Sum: 34.6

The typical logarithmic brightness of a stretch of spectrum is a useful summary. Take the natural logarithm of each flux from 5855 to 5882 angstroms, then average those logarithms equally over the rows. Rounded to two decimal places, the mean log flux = 2.87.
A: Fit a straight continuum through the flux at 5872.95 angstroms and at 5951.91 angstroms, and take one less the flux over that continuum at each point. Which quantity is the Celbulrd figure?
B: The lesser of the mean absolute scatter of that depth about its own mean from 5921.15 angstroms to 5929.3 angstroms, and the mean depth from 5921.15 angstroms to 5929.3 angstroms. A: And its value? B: 0.02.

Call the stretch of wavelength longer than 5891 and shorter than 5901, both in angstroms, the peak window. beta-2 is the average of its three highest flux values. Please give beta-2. 16.7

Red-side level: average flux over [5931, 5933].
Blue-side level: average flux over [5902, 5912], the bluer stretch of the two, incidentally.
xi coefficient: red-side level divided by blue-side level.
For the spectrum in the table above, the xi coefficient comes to 1.13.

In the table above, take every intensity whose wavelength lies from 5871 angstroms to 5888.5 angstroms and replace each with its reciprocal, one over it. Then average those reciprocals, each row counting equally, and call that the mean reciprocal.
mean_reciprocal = 0.0565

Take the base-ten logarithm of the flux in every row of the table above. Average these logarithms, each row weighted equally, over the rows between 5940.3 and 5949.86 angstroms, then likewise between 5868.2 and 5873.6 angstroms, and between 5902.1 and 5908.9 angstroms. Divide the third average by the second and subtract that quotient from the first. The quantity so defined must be 0.253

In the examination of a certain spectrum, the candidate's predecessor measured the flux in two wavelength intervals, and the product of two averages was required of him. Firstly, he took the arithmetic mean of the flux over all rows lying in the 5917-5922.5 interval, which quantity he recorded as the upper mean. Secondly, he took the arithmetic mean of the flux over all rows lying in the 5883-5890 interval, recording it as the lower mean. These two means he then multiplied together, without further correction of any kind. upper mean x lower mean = 277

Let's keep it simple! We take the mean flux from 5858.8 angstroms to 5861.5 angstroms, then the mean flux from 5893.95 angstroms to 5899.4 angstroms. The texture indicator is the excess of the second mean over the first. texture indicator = -2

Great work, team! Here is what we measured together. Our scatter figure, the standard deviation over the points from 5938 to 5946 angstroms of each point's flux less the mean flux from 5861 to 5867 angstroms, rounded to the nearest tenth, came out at 0.7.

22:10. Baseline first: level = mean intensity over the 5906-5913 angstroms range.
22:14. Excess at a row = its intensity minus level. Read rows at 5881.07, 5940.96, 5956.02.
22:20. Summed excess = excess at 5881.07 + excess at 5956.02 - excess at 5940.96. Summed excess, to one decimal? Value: 1.0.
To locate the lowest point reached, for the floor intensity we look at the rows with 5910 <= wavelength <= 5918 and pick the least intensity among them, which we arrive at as 17.34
